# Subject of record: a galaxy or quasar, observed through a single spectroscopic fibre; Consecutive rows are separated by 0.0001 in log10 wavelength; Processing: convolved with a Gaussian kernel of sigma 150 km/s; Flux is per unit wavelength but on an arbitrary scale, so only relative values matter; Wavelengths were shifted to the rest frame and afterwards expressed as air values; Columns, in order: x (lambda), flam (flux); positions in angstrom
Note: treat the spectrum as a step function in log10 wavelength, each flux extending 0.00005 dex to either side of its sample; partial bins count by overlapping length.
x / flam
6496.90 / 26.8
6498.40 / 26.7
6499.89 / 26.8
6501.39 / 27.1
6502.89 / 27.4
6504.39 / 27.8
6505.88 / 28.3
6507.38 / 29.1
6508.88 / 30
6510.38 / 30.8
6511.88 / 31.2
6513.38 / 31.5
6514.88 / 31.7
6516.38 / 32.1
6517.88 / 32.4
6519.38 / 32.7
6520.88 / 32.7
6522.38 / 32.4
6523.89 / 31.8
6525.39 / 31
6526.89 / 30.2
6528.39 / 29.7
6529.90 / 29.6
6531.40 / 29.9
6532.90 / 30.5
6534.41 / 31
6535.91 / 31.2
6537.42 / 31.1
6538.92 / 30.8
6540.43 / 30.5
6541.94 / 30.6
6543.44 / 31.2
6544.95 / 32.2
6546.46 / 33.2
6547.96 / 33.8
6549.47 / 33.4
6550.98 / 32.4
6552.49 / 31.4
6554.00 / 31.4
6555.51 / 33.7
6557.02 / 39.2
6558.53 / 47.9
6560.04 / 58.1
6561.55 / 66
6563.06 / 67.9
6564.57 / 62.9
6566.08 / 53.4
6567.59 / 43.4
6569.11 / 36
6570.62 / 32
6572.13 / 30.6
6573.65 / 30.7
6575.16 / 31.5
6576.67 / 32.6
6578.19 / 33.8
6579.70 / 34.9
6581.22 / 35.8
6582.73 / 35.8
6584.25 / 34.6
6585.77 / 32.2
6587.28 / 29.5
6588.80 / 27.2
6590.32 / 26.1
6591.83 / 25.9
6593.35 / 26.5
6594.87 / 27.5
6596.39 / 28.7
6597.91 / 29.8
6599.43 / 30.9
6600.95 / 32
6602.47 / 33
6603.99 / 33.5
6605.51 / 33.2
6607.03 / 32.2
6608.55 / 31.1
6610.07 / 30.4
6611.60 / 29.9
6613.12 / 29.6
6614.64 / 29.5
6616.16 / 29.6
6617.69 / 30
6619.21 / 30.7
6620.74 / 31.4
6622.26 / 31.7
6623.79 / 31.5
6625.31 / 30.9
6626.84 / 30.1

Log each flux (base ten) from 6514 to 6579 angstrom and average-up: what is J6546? 1.54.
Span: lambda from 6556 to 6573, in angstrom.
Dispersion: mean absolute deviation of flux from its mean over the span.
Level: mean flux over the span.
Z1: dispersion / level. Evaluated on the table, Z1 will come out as 0.24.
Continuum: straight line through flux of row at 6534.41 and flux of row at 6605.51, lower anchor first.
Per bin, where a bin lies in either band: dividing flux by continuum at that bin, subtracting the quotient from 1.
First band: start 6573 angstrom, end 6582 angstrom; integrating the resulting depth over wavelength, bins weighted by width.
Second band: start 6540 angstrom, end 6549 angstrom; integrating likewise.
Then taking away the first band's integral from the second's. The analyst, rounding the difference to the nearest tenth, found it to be 0.1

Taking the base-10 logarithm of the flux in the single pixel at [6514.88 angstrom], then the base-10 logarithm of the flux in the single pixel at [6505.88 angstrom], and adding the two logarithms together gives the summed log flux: 2.95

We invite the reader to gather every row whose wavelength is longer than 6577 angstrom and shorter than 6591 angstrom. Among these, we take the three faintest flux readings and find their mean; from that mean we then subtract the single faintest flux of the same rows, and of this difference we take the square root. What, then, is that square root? 1.2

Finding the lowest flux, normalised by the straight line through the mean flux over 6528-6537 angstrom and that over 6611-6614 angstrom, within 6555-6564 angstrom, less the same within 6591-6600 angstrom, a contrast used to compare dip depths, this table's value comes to 0.25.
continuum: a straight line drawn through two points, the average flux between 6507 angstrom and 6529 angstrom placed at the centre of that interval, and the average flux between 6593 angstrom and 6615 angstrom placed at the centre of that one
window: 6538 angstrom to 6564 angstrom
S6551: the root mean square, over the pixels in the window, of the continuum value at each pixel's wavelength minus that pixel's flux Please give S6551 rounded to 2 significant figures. 15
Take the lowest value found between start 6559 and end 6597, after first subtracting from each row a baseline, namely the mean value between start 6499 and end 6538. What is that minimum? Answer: -4.5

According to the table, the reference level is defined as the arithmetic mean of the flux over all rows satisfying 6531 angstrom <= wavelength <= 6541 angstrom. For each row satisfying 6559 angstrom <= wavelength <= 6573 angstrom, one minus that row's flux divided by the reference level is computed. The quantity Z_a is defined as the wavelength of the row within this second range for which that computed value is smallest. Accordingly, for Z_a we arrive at 6563.06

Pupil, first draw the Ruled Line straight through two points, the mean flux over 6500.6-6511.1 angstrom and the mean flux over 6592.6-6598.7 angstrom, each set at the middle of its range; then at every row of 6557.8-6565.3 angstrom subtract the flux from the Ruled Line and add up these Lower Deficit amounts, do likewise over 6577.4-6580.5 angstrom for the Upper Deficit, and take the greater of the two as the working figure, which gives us -12.3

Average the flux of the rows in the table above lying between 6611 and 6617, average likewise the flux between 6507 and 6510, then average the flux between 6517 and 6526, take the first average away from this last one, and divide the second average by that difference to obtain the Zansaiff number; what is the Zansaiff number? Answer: 12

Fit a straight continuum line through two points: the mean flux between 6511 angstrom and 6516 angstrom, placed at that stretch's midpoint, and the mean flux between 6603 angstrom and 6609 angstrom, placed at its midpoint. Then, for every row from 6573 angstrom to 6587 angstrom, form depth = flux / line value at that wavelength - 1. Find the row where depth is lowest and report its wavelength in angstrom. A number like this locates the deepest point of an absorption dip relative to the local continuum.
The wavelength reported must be 6573.65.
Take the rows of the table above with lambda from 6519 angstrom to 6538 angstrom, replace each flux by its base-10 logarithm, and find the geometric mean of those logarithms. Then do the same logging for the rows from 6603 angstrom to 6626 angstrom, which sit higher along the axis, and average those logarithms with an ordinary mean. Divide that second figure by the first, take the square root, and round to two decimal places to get 1.00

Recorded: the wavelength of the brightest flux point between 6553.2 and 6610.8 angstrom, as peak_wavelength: 6563.06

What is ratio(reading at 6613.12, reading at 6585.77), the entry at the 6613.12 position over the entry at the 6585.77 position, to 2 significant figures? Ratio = 0.92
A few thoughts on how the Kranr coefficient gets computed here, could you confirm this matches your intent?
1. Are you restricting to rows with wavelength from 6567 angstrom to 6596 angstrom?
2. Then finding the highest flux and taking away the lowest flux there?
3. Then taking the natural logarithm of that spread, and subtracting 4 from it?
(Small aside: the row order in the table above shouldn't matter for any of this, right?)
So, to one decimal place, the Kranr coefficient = -1.1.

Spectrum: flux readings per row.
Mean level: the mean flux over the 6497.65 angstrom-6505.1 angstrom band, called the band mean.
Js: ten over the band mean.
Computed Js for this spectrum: 0.368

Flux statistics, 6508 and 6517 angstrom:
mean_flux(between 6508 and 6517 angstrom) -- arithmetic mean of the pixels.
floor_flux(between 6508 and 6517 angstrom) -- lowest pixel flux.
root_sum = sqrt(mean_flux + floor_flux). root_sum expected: 7.8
